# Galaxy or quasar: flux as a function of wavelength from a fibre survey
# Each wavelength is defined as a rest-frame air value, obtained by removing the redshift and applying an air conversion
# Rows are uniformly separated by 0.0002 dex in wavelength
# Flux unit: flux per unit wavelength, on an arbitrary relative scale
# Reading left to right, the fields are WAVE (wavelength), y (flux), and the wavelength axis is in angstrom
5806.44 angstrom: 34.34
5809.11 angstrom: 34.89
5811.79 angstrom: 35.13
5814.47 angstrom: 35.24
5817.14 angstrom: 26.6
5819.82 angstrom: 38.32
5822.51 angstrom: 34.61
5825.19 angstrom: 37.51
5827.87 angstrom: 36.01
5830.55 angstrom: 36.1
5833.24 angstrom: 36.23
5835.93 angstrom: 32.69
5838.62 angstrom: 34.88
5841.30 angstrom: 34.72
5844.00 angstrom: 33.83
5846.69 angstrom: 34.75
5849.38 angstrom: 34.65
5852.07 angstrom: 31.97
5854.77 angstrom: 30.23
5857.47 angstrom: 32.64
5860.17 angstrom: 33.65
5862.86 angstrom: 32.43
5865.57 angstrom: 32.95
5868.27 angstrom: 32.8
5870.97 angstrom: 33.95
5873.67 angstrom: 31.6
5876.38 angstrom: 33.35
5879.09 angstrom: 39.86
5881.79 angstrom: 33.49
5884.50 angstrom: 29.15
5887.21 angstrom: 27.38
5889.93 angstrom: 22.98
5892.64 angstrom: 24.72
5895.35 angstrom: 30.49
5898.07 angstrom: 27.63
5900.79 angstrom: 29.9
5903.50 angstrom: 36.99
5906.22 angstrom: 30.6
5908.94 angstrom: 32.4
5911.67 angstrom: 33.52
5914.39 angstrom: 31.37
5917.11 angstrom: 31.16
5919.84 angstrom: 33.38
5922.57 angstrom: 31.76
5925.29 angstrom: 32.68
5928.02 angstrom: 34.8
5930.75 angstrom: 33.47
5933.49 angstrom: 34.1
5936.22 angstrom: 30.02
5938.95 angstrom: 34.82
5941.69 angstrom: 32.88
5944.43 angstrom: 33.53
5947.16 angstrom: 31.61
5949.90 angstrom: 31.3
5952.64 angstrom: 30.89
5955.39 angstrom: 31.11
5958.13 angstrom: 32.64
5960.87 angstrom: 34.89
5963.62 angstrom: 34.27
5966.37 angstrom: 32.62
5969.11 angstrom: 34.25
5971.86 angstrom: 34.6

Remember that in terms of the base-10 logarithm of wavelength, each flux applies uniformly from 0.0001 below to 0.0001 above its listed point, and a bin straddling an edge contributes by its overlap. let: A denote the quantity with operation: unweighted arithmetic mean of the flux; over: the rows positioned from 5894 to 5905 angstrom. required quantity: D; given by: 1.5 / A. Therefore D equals 0.048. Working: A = 31.3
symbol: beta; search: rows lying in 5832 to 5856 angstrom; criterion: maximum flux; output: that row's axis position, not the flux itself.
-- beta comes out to 5833.24 angstrom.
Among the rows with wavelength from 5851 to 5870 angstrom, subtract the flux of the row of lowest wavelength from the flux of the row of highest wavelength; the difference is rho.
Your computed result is 0.8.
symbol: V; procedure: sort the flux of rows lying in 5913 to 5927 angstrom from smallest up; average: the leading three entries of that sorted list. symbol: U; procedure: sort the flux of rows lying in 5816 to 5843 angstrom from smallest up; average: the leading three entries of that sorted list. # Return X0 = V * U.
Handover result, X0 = 984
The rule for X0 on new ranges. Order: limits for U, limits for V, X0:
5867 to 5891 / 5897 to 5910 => 779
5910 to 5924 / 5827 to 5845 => 1061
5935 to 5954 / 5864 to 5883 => 997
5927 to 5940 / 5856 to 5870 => 1061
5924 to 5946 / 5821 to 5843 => 1083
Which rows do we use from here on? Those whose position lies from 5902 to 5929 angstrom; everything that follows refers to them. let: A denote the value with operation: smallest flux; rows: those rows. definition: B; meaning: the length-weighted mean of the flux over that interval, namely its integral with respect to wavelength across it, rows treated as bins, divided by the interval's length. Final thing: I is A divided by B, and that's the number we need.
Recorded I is 0.93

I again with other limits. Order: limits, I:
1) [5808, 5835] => 0.76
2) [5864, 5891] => 0.72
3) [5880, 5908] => 0.78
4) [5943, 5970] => 0.94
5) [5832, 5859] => 0.90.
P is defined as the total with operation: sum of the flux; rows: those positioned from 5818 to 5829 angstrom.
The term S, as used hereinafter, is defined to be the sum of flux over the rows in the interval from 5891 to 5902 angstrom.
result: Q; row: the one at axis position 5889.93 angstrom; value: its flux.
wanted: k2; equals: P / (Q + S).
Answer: 1.08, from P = 146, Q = 22.98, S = 113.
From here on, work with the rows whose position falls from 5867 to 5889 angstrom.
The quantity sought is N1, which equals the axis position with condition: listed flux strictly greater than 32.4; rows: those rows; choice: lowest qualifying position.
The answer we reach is 5868.27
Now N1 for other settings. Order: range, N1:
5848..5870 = 5849.38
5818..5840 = 5819.82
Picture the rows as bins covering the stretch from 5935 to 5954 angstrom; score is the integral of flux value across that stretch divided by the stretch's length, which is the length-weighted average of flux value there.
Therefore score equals 32.2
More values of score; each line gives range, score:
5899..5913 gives 32.5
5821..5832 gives 36.1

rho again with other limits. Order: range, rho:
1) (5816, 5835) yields 9.6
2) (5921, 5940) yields 3.1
